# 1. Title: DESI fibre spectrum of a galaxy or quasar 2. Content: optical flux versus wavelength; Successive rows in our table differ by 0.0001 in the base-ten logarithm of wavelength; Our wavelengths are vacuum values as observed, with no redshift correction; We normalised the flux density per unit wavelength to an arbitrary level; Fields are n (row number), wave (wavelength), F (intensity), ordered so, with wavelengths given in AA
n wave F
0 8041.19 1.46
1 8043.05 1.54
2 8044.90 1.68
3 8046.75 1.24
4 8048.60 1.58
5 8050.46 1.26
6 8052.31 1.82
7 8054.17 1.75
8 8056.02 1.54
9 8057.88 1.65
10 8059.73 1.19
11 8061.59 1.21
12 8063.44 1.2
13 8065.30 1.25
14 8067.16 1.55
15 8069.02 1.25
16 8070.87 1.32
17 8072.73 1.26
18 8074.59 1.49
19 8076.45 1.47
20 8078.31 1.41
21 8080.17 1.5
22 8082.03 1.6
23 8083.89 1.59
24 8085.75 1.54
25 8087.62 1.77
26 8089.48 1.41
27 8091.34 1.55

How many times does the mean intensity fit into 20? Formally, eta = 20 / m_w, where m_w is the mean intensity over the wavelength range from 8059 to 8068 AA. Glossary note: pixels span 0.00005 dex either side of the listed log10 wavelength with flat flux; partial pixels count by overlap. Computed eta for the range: 15.6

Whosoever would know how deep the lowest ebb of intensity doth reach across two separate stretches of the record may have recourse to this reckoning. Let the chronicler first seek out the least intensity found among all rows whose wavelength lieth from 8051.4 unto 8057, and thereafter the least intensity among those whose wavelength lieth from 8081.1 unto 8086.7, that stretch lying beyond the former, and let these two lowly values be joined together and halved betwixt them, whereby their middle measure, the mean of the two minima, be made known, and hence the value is 1.54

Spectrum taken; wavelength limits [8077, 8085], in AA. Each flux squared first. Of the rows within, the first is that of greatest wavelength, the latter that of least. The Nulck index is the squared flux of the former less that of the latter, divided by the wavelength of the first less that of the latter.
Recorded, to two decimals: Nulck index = 0.10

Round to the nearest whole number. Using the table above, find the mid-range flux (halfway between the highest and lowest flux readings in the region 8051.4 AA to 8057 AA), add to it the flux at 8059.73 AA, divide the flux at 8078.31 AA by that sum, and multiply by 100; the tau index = 49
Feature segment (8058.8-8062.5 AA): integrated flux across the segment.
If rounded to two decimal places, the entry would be 4.45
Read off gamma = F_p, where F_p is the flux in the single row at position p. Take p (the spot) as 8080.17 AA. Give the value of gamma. 1.5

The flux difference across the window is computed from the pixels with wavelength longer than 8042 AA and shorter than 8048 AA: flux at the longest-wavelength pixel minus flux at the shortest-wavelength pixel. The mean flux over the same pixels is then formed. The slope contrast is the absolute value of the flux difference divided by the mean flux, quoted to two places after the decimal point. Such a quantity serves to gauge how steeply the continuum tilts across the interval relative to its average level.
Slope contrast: 0.20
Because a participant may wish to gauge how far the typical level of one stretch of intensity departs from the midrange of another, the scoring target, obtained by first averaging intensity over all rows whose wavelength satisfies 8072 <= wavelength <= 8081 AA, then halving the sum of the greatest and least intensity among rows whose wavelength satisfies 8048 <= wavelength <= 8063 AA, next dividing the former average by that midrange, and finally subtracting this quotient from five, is 4.05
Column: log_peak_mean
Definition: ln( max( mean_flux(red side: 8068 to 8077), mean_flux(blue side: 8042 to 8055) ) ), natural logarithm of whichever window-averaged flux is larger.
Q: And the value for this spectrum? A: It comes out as 0.44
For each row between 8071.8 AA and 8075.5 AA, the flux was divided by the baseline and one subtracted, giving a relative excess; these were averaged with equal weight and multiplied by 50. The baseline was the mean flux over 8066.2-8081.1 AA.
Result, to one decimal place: -1.1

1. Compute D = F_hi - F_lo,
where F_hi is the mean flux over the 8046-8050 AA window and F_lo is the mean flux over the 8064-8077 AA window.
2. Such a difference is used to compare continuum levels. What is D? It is 0.04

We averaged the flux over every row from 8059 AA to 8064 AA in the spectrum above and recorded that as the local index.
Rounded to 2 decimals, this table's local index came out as 1.20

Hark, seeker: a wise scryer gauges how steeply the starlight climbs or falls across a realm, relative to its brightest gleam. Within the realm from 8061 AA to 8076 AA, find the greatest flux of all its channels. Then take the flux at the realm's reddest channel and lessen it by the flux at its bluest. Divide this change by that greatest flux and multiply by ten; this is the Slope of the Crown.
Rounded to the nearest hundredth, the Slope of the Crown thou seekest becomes 1.81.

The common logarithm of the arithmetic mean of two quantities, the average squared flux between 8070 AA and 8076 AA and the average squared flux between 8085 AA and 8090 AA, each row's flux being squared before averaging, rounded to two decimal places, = 0.34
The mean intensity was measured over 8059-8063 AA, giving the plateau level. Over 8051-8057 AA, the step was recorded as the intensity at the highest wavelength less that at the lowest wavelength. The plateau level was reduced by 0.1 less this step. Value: 0.82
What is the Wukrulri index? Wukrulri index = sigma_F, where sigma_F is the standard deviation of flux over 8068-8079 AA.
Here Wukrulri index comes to 0.10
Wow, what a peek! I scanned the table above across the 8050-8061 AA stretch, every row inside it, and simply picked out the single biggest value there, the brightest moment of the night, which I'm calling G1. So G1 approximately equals 1.82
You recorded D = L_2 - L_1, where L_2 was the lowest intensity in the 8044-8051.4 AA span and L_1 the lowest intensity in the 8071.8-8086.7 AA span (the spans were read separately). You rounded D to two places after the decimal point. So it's -0.02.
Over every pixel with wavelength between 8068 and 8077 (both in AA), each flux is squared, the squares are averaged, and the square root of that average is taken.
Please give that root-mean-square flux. 1.36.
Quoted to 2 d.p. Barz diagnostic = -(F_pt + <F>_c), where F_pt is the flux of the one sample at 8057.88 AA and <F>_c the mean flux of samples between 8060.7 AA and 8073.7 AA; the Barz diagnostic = -2.94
